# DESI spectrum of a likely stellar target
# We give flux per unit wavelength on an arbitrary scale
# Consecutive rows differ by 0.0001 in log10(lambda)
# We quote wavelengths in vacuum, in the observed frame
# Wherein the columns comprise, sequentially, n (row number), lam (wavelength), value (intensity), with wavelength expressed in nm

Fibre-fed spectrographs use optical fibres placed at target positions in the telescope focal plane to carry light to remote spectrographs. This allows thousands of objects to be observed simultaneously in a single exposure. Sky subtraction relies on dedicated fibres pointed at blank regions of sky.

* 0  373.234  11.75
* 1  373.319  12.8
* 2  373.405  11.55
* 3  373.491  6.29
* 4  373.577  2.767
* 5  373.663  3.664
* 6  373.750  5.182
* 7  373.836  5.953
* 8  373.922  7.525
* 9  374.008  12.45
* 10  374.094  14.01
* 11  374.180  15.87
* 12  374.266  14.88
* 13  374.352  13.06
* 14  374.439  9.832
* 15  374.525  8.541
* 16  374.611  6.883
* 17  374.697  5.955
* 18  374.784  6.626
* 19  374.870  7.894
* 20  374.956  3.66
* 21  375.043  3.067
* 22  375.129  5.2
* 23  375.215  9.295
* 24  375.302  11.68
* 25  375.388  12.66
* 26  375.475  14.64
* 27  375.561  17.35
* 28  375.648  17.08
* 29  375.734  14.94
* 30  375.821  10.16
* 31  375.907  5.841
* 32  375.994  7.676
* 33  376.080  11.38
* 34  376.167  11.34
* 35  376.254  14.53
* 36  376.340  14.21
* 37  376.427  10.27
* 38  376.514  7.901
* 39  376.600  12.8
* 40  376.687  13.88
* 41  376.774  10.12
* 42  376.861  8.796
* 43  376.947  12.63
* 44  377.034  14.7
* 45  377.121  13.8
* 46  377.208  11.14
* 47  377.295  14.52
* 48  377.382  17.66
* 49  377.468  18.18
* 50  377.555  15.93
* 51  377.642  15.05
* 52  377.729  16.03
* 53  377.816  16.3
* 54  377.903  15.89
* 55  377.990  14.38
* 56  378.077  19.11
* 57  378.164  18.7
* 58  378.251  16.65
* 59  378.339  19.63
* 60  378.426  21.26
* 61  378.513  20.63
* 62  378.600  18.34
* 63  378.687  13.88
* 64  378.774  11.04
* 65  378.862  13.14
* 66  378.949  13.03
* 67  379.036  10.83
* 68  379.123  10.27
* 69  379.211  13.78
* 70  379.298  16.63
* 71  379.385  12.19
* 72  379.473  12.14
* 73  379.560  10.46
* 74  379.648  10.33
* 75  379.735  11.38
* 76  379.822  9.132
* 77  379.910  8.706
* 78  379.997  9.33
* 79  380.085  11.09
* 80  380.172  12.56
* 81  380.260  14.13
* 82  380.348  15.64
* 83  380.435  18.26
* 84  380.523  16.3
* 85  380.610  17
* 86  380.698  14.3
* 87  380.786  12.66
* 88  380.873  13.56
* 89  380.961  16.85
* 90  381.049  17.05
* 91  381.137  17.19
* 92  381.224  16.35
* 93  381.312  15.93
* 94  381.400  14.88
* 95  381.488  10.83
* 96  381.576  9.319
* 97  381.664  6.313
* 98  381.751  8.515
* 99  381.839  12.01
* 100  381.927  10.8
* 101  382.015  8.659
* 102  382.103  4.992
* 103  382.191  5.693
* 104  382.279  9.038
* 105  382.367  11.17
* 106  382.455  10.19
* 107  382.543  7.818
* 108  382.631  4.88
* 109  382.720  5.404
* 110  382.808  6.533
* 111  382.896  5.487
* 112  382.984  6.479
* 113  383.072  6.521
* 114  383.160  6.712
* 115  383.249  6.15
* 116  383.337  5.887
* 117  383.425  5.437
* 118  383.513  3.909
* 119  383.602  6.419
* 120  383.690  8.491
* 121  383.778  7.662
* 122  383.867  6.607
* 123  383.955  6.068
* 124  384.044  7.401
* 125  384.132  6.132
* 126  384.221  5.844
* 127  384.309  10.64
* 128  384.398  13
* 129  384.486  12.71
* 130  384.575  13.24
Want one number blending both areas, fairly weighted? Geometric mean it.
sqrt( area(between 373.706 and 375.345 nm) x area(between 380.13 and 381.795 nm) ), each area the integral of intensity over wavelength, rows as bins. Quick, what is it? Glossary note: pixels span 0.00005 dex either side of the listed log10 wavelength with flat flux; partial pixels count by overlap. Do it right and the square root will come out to 18.4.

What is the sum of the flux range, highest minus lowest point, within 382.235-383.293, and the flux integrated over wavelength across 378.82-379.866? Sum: 19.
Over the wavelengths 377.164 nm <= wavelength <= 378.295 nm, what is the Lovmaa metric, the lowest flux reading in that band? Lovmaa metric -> 11.14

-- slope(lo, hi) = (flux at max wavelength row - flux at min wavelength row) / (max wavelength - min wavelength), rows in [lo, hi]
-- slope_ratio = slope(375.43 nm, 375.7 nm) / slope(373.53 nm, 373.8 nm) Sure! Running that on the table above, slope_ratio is 1.0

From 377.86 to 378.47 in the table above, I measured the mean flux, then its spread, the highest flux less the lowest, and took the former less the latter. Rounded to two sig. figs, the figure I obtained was 11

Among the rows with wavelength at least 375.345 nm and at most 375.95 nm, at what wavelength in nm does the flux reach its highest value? 375.561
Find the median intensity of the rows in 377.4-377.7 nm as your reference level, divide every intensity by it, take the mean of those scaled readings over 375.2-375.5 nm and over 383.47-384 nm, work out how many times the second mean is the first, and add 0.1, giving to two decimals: 0.64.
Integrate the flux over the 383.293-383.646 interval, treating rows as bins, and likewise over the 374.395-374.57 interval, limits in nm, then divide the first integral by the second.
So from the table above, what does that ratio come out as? 1.2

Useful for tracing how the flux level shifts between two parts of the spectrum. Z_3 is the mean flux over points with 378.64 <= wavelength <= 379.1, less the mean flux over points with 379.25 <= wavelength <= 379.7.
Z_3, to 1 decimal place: 0.0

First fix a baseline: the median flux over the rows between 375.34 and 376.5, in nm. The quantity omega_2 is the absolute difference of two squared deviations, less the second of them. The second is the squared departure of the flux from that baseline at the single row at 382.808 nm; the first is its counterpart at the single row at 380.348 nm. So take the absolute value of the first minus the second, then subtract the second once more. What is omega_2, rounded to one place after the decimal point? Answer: -8.9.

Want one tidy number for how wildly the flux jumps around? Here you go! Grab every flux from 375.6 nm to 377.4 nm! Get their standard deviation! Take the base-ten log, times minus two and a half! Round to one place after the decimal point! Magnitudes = -1.2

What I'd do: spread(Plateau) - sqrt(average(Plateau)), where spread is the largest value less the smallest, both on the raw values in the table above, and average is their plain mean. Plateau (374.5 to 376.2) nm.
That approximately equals 11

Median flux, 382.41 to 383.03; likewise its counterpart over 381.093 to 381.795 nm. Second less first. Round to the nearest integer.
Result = 6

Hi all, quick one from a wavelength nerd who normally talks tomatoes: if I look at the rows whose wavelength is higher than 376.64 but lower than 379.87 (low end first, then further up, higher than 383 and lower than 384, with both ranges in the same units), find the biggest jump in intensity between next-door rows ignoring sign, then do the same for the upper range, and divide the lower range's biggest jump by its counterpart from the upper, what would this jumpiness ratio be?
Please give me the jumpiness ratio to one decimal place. 1.9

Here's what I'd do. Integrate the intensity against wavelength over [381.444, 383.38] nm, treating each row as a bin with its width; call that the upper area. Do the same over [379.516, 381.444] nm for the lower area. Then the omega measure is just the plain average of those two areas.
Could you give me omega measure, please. 20.7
